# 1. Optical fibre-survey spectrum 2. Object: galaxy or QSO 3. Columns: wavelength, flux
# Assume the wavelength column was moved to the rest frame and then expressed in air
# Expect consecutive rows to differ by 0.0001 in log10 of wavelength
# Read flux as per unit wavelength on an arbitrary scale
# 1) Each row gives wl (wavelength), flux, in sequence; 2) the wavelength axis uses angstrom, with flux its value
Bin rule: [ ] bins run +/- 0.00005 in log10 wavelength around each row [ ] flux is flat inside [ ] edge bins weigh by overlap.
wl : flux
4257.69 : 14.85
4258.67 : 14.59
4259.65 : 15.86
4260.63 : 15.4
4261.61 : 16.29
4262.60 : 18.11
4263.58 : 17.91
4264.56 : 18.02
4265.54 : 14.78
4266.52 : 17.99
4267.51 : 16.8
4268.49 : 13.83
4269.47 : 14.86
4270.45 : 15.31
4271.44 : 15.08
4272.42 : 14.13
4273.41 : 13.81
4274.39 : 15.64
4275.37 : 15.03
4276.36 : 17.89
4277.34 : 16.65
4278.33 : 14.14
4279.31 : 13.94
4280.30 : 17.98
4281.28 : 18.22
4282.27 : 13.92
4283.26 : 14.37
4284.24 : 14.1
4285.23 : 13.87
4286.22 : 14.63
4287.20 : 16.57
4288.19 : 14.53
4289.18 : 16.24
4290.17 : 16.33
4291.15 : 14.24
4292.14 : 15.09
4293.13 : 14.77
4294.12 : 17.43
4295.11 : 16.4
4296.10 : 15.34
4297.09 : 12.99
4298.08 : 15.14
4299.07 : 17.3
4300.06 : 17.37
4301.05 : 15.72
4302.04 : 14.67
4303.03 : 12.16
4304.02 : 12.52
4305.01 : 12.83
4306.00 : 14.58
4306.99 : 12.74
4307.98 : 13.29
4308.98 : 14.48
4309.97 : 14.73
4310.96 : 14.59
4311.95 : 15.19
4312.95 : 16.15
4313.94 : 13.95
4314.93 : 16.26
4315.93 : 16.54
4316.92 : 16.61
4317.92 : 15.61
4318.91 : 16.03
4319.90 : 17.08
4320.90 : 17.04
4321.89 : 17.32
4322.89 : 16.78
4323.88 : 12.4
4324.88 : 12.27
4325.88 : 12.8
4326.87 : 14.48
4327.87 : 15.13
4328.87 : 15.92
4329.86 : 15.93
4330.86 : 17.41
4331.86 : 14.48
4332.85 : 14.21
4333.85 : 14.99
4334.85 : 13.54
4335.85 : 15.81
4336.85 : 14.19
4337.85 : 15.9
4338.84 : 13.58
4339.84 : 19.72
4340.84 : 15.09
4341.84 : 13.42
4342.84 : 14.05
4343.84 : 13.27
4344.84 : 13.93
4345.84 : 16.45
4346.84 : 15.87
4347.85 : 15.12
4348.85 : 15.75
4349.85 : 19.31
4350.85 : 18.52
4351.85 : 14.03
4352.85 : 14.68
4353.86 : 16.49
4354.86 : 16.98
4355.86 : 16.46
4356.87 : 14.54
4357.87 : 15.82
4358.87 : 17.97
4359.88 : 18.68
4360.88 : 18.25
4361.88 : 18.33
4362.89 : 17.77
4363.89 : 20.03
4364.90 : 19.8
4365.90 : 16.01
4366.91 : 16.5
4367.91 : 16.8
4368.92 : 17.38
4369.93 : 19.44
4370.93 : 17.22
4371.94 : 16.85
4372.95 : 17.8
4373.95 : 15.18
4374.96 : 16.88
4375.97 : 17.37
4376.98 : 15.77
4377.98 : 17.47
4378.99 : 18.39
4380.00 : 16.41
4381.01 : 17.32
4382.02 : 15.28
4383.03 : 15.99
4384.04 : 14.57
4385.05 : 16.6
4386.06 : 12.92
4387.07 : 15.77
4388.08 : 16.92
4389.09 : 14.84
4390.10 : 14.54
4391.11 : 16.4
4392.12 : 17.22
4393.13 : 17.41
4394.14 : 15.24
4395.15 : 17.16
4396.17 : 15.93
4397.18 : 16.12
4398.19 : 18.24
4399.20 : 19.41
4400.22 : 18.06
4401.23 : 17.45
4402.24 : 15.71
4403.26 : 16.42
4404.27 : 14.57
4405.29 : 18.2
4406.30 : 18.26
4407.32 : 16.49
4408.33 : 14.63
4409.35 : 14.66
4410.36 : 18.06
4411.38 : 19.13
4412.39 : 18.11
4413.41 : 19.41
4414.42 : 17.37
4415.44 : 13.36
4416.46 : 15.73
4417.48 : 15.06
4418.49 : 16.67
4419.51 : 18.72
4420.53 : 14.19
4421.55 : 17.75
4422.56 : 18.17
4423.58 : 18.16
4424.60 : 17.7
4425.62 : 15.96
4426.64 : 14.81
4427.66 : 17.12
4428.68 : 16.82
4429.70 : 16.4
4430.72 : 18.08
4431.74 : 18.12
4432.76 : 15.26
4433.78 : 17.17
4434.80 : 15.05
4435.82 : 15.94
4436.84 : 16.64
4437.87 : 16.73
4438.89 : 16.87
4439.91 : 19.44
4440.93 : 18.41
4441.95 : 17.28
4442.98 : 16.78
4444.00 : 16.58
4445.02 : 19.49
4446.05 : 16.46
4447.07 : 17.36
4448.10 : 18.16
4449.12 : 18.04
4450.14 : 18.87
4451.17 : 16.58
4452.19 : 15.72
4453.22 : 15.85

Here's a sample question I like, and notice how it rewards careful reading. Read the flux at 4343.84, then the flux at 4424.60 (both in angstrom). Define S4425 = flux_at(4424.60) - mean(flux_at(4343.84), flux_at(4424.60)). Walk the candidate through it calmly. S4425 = 2.2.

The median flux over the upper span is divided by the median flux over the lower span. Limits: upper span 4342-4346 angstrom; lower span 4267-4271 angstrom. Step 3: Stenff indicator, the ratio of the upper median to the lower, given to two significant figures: 0.93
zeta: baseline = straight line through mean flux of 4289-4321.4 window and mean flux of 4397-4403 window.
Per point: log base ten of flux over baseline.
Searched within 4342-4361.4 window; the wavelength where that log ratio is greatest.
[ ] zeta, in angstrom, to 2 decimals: 4349.85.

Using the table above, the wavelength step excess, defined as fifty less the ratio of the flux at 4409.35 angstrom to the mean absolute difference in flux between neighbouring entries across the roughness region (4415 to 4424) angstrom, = 42.3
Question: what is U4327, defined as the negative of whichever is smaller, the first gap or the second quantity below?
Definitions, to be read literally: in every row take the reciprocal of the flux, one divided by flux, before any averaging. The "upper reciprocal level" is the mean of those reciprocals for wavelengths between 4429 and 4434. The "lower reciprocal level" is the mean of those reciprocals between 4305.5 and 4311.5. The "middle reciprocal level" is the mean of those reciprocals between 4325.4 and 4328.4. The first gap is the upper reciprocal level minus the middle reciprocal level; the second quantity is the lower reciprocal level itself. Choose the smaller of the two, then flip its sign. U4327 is 0.012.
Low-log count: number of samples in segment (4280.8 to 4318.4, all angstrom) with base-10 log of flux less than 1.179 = 21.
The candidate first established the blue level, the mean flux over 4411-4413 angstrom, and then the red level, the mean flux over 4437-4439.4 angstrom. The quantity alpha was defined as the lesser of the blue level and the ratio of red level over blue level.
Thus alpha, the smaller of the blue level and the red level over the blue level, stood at 0.90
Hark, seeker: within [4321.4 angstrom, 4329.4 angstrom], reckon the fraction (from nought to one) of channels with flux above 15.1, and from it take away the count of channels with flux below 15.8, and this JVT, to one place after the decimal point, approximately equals -4.5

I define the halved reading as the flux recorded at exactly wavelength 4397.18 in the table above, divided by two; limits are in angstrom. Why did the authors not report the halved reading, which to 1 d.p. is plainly 8.1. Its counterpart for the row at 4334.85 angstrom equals 6.8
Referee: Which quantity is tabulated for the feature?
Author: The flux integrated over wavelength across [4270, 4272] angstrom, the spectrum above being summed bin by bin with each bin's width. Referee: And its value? 30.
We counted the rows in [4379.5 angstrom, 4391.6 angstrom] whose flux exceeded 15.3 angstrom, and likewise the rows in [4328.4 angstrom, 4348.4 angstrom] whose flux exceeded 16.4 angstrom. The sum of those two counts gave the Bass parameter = 10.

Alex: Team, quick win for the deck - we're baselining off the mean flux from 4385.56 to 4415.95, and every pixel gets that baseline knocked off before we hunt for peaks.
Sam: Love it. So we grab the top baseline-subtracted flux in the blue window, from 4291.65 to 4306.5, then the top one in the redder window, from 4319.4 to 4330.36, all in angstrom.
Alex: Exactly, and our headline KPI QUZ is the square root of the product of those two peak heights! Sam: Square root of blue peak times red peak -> 0.77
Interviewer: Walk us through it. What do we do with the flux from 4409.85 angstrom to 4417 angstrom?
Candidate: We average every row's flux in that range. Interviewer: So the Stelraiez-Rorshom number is 17.3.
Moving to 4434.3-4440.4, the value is 16.8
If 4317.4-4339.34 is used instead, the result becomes 15.1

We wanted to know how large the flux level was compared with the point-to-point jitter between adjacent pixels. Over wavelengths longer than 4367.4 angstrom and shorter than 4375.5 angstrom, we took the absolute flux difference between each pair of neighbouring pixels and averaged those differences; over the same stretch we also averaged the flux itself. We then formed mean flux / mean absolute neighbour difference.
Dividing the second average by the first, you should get 11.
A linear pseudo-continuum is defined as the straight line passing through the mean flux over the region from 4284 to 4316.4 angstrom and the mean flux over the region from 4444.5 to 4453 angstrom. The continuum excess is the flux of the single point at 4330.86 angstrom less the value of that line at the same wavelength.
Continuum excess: 1.9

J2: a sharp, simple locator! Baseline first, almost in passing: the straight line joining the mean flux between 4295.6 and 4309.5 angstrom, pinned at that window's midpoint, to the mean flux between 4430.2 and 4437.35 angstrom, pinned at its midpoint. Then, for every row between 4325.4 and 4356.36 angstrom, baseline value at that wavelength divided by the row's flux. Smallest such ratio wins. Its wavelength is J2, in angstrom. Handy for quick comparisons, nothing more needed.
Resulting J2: 4339.84 angstrom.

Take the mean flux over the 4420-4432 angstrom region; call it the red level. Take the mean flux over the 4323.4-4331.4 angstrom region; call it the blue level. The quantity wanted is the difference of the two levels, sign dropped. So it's 2.4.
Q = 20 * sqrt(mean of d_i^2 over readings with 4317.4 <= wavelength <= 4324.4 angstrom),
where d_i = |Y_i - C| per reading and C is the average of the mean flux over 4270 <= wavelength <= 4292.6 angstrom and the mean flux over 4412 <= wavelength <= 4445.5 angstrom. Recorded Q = 32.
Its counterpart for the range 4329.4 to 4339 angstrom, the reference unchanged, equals 32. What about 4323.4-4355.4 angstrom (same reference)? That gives 41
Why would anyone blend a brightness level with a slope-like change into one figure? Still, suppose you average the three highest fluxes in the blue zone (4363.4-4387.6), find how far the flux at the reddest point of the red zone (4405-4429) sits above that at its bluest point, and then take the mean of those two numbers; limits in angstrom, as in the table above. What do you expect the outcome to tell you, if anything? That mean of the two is 9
